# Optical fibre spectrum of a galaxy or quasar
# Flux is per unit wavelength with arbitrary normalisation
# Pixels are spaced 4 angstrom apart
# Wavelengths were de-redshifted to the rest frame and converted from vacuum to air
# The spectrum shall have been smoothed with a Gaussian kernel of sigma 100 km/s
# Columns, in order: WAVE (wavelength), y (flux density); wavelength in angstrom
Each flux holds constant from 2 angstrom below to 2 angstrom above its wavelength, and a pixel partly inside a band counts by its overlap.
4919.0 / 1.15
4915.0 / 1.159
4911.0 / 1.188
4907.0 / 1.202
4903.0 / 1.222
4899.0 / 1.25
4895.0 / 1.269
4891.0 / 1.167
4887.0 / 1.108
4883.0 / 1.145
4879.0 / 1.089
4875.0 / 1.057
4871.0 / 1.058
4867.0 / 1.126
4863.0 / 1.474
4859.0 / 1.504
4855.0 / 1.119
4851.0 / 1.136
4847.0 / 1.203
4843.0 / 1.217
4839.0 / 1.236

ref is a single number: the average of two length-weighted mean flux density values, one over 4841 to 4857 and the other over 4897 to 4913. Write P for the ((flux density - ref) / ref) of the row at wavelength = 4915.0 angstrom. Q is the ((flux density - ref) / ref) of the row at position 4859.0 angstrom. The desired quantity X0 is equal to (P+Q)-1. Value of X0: -0.77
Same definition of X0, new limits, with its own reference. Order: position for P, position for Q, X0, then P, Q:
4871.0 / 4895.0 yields -1.05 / -0.11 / 0.06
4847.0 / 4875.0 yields -1.10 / 0.01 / -0.11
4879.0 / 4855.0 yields -1.15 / -0.09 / -0.06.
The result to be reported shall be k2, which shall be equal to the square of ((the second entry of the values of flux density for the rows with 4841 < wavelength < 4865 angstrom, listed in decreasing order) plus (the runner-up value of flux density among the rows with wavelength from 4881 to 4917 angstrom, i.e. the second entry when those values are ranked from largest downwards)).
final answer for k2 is 7.42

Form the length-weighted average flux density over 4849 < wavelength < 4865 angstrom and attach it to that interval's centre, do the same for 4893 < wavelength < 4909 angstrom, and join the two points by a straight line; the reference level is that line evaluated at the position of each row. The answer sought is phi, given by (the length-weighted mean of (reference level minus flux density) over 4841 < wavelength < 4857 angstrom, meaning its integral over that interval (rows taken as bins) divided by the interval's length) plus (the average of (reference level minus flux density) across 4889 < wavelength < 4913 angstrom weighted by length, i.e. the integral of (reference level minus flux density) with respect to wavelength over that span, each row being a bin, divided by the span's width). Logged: 0.17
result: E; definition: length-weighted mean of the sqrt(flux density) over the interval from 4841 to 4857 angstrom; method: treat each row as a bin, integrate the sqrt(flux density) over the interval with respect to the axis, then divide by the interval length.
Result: 1.08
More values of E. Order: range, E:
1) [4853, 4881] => 1.09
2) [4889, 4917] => 1.10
